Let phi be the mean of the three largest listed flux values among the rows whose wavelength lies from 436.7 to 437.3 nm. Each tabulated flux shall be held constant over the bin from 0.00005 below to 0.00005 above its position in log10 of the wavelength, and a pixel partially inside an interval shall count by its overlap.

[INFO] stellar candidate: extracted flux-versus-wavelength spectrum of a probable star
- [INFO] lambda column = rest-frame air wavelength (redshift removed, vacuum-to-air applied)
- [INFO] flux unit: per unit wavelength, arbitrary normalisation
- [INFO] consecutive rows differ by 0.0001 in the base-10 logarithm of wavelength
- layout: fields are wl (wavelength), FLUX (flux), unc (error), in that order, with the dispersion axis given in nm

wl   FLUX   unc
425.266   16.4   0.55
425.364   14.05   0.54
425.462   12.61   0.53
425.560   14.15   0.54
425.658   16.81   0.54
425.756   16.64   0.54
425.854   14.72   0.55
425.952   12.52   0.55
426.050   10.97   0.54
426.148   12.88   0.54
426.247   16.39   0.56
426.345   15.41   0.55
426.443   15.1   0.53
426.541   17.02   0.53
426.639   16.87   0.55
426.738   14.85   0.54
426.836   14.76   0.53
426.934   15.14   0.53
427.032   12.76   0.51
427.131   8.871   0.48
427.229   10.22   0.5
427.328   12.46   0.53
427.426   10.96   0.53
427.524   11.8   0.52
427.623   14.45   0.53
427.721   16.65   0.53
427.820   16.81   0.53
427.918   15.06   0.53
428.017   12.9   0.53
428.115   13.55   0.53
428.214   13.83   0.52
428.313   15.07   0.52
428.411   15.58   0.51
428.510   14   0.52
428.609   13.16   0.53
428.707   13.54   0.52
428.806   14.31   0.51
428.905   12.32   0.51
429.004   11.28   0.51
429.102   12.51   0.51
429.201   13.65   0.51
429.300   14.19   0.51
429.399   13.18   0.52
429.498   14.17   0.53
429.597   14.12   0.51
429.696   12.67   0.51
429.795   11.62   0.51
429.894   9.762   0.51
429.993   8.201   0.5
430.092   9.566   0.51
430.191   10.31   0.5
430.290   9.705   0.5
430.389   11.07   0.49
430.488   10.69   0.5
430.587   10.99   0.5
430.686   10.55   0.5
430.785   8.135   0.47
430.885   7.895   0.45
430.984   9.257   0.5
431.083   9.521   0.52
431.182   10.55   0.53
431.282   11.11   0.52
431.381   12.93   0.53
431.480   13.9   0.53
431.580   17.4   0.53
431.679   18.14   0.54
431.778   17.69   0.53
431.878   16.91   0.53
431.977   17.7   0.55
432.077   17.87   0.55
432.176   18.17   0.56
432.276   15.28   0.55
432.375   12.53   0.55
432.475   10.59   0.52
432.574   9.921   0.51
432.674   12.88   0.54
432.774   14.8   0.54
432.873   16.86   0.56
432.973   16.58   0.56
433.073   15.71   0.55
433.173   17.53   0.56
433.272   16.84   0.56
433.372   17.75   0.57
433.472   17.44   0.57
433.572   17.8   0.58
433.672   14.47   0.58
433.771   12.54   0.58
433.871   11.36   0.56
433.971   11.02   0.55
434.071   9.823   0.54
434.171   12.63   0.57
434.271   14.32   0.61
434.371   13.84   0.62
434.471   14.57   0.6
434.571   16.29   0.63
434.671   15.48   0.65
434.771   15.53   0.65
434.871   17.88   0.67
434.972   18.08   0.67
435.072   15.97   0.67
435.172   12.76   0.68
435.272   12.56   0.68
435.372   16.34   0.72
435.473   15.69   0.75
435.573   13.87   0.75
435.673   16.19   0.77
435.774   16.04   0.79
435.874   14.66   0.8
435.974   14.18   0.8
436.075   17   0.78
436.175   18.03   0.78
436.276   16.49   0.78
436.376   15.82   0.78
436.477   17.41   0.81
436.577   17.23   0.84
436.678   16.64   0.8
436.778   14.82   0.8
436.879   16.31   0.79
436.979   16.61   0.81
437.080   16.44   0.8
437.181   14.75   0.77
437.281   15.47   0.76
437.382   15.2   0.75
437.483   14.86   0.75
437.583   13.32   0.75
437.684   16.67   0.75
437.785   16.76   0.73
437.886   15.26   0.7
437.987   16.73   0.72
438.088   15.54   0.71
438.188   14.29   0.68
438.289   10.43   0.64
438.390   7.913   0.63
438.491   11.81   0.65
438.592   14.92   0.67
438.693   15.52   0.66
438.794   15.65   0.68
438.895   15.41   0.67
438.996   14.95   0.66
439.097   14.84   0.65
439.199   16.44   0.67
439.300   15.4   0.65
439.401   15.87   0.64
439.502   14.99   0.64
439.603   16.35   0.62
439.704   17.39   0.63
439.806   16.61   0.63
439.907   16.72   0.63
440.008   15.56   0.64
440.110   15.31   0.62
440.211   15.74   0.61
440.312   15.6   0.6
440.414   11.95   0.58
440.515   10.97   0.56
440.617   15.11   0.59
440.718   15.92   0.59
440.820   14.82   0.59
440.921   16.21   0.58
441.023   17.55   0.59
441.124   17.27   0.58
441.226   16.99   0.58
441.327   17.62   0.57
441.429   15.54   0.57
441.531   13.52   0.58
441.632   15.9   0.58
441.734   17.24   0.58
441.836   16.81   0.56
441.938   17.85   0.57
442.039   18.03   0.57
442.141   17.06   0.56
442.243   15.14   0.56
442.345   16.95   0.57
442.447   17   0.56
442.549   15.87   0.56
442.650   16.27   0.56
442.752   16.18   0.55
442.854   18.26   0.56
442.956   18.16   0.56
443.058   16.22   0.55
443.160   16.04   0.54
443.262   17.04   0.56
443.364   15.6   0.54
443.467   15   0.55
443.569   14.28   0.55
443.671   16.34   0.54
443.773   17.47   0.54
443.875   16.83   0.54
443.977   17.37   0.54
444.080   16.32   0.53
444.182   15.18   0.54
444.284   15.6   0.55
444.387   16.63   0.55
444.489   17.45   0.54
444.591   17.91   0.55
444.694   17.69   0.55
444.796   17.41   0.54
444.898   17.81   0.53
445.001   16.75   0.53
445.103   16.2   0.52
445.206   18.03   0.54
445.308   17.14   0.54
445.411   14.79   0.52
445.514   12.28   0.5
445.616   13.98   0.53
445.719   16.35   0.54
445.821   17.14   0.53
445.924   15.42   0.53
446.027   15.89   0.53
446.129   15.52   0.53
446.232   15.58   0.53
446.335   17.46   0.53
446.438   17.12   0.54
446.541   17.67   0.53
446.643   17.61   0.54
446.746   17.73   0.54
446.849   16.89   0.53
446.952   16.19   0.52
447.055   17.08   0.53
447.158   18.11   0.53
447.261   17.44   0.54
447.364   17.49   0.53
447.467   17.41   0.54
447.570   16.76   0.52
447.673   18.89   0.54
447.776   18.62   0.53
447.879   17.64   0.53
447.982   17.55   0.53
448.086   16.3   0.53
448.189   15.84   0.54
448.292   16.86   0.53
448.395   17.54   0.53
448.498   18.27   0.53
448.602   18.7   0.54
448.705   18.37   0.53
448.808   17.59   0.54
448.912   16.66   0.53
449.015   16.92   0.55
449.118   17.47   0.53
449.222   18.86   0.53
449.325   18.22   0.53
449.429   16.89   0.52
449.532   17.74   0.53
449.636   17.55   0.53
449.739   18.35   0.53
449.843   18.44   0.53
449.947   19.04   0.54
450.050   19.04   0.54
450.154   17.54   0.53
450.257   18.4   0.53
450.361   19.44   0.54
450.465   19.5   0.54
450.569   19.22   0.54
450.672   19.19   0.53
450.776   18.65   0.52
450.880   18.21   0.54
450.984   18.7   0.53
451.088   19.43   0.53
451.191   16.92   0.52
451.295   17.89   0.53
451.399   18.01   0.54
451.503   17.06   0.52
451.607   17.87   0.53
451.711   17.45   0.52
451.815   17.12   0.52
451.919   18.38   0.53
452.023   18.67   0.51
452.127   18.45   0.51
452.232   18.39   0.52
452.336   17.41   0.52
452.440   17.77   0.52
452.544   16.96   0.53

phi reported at 16.5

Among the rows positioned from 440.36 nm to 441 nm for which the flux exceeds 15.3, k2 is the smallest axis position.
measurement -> 440.718 nm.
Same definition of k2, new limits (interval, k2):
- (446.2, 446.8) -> 446.232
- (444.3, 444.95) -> 444.387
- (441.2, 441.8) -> 441.226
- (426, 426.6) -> 426.247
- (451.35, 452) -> 451.399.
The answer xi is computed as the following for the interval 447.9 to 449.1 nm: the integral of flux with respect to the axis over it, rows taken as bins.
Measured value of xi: 20.8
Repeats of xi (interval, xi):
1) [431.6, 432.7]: 16.9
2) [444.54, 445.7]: 19.0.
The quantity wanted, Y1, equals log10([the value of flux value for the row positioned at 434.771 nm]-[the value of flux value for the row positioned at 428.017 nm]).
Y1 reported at 0.42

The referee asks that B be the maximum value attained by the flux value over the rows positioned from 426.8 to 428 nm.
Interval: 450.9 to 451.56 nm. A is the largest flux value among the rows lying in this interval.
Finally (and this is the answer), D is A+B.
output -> 36.2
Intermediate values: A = 19.43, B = 16.81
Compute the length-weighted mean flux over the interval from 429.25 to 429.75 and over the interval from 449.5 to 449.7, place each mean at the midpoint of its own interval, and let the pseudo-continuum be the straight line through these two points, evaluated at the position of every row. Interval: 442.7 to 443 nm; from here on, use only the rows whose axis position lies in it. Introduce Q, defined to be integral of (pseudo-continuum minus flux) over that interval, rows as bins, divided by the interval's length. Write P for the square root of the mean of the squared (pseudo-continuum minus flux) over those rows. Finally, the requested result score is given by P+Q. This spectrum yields 0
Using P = 1.5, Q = -1.2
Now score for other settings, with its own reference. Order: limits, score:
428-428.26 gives 0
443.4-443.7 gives 3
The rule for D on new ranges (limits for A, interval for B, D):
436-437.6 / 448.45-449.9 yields 36.9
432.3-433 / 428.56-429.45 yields 31.2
